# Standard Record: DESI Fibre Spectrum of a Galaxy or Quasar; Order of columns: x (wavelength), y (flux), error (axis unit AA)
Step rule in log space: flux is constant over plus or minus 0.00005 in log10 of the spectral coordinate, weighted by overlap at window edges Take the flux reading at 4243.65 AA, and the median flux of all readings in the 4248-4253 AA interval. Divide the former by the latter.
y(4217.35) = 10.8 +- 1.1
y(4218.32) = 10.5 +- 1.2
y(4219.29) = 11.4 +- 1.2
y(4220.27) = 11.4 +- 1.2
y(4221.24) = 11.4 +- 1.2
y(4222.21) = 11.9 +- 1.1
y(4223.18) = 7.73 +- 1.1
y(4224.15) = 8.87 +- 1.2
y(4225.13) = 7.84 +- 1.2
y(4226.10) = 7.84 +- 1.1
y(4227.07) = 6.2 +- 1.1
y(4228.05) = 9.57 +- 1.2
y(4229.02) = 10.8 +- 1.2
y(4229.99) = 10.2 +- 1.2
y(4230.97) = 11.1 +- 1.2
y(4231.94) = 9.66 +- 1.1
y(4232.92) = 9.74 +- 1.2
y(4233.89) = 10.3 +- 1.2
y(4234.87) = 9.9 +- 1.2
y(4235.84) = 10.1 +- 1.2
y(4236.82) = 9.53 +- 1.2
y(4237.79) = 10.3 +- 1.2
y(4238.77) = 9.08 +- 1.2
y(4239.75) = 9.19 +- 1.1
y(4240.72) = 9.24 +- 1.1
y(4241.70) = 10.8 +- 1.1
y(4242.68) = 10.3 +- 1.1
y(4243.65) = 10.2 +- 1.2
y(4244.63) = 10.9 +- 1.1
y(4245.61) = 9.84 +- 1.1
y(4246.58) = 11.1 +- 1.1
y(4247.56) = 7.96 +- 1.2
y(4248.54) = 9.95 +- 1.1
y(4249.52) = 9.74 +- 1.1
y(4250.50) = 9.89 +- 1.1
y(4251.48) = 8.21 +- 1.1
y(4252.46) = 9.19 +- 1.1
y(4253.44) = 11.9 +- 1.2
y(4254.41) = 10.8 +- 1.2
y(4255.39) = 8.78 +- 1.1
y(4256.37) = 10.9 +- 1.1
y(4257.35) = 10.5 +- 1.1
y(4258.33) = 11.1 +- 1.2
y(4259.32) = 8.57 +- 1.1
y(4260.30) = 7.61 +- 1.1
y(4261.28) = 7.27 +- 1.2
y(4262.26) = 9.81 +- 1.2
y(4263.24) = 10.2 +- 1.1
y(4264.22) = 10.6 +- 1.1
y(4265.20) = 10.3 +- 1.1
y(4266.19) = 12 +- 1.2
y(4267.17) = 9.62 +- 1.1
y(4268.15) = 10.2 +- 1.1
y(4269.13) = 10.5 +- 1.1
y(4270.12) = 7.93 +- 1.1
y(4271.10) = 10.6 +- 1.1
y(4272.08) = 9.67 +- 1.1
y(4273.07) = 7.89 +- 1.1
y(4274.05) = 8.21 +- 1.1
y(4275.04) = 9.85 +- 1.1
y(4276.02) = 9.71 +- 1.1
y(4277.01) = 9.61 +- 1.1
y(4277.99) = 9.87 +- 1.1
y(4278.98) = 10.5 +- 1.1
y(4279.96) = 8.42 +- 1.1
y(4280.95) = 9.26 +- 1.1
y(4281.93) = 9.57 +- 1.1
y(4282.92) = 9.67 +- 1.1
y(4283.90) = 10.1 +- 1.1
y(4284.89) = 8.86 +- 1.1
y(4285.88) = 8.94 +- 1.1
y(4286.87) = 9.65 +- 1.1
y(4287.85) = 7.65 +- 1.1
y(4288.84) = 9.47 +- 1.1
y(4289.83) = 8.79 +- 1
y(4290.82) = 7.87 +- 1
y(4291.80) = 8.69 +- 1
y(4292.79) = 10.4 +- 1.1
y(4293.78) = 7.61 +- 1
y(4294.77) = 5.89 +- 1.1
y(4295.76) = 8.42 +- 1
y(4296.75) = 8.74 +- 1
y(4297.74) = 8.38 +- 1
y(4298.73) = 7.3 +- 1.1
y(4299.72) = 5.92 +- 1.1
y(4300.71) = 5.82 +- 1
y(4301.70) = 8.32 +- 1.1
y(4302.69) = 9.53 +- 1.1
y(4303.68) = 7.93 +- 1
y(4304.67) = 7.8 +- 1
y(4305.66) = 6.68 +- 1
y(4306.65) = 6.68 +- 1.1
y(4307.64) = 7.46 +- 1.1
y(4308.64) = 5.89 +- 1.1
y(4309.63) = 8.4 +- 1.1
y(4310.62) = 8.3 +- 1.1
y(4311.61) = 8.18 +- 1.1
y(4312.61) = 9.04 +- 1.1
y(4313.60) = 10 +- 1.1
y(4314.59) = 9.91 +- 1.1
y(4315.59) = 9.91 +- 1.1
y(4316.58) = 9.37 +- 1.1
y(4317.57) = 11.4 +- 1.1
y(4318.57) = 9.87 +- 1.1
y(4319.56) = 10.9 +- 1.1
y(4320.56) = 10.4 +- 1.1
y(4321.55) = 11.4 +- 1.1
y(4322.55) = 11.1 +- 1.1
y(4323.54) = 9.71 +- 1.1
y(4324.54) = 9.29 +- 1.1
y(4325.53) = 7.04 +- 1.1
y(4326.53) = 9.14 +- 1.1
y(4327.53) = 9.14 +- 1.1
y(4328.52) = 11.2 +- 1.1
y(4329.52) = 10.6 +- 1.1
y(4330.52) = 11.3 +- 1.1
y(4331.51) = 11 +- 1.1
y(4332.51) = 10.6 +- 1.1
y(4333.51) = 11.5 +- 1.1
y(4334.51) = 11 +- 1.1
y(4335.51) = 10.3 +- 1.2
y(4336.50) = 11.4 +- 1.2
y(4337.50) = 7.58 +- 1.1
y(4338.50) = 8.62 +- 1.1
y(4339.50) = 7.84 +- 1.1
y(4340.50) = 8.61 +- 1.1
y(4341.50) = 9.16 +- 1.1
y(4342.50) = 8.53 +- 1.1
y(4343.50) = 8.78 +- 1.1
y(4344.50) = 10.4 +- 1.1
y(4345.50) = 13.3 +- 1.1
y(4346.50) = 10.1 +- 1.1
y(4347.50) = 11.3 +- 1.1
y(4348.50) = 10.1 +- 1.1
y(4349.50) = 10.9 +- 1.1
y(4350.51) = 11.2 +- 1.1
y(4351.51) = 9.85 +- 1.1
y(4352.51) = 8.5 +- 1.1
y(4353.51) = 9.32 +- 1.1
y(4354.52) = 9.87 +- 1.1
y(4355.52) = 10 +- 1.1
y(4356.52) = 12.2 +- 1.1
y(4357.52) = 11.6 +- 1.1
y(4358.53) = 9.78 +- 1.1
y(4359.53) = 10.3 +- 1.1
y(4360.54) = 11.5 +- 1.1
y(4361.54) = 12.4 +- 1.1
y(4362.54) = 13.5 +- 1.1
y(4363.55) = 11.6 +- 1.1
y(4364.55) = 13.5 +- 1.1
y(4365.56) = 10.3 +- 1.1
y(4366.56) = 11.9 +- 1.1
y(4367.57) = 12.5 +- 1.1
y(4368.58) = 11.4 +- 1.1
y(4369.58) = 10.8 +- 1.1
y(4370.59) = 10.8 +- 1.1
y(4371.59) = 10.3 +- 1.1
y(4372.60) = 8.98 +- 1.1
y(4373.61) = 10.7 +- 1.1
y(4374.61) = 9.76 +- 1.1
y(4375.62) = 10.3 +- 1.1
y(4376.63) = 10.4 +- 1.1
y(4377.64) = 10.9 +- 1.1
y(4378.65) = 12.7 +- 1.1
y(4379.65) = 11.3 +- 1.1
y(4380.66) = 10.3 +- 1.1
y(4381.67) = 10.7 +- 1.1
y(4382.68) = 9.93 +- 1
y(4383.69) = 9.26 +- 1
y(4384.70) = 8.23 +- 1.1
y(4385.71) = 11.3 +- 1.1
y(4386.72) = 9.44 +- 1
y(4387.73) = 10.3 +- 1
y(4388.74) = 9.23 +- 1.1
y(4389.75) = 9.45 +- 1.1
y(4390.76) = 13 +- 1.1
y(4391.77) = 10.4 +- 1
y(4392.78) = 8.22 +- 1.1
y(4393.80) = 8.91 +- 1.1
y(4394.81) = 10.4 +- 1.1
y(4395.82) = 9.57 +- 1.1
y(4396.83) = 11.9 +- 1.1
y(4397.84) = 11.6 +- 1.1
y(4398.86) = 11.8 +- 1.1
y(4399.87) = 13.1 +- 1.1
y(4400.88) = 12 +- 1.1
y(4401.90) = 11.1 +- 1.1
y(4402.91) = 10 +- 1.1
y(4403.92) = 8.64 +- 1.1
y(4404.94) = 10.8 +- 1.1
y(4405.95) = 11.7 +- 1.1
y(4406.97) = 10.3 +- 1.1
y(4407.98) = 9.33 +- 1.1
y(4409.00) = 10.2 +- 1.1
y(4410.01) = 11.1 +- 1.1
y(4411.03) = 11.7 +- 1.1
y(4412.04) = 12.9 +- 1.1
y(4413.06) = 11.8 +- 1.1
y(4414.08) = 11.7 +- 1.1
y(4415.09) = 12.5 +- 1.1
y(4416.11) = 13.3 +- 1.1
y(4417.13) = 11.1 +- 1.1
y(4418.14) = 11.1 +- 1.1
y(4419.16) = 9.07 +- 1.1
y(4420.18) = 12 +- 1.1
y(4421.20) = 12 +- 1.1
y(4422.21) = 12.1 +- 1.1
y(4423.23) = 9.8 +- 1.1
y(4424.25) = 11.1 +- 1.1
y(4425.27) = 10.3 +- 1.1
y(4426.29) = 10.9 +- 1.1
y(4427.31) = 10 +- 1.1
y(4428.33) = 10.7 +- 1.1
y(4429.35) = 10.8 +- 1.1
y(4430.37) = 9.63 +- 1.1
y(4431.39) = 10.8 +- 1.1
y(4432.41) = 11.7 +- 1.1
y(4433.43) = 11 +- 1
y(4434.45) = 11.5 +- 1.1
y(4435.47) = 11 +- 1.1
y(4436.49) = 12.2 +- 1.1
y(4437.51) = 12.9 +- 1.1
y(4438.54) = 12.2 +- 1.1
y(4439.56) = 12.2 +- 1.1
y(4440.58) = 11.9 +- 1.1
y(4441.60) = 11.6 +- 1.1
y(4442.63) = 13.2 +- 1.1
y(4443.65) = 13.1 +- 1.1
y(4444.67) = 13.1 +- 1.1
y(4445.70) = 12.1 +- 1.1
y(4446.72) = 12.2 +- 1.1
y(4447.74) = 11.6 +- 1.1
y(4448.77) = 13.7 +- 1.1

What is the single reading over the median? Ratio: 1.05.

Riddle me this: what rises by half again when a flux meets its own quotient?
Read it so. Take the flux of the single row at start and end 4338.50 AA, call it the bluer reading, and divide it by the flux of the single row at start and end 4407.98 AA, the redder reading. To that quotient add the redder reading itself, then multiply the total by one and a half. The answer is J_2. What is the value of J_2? 15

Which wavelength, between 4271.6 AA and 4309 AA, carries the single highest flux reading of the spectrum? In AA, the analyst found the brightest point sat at 4278.98 AA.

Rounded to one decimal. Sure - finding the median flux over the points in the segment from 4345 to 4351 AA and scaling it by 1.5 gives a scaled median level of 16.6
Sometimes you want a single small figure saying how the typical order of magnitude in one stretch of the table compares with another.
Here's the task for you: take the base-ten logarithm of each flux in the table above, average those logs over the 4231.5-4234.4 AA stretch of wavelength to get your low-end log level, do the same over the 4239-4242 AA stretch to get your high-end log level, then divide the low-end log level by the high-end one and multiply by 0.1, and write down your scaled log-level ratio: 0.101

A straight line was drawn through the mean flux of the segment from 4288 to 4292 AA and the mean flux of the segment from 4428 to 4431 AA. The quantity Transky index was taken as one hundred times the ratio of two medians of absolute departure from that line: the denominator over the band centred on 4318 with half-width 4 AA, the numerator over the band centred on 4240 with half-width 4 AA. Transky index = 157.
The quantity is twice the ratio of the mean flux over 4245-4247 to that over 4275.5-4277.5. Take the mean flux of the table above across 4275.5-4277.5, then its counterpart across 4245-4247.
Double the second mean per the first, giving 2.17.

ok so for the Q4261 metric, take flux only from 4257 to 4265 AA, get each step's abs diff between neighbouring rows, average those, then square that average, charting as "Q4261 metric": 1.23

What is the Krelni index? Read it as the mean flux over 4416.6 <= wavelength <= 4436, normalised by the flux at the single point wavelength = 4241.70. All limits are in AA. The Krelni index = 1.01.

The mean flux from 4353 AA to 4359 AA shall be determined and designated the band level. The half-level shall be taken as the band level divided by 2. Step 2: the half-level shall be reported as 5.23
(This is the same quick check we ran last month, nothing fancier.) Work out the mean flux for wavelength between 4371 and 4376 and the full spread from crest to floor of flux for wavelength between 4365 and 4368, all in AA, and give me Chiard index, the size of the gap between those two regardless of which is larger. 7.8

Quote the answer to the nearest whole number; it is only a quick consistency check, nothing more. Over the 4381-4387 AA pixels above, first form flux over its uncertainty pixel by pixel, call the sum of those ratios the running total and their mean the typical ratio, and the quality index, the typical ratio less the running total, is -47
